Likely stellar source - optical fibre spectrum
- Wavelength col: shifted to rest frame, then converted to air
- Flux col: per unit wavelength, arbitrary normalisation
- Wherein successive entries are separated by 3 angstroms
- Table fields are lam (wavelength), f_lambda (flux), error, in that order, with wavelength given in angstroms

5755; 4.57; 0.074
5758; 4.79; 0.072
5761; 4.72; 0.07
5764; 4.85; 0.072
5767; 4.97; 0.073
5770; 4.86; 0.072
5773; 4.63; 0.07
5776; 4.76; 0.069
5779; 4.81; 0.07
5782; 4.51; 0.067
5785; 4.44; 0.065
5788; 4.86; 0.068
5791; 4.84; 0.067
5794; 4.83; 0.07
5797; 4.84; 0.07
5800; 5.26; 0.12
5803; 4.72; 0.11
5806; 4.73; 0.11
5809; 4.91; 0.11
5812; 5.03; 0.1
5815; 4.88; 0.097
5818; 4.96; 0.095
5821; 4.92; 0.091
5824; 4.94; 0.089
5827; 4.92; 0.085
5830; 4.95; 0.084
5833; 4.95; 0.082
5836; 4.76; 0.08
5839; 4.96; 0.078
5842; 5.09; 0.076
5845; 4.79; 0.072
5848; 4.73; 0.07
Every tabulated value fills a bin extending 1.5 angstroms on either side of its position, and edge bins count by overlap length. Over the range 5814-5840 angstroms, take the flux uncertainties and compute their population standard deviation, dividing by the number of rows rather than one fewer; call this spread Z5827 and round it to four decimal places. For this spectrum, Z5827 0.0062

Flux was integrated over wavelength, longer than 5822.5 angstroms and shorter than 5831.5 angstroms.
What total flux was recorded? 44.4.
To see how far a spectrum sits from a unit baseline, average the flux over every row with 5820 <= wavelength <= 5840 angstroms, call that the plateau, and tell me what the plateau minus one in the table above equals 3.91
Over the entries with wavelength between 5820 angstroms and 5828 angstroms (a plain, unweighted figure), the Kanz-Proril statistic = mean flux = 4.93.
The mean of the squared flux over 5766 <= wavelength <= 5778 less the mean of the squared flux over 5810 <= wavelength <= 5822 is -1.4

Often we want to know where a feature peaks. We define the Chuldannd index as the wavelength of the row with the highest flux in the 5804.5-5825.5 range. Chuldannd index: 5812 angstroms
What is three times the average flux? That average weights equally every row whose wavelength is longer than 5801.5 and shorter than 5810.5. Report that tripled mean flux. 14.4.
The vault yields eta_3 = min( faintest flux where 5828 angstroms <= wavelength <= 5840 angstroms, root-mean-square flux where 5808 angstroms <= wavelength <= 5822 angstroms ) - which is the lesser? 4.760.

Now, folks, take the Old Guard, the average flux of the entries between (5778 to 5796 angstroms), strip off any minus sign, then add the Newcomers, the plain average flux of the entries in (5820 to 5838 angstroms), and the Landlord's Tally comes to 9.62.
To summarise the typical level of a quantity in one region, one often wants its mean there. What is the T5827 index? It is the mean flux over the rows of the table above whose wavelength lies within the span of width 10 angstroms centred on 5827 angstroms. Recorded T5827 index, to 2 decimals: 4.94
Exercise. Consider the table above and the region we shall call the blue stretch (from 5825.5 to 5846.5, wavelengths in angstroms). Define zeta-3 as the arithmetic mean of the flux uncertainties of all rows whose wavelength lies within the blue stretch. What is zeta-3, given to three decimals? 0.080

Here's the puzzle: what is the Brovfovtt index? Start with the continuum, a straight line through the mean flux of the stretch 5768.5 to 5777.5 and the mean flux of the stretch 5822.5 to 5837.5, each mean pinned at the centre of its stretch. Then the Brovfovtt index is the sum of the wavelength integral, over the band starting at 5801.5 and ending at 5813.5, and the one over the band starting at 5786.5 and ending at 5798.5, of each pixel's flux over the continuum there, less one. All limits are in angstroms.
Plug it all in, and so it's 0.11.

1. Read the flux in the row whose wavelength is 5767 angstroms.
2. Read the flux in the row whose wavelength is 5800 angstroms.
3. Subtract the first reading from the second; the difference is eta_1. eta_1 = 0.29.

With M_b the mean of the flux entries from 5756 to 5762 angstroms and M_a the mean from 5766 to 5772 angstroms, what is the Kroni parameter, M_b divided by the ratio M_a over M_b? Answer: 4.60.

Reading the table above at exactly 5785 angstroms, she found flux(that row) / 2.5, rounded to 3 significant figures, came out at 1.78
